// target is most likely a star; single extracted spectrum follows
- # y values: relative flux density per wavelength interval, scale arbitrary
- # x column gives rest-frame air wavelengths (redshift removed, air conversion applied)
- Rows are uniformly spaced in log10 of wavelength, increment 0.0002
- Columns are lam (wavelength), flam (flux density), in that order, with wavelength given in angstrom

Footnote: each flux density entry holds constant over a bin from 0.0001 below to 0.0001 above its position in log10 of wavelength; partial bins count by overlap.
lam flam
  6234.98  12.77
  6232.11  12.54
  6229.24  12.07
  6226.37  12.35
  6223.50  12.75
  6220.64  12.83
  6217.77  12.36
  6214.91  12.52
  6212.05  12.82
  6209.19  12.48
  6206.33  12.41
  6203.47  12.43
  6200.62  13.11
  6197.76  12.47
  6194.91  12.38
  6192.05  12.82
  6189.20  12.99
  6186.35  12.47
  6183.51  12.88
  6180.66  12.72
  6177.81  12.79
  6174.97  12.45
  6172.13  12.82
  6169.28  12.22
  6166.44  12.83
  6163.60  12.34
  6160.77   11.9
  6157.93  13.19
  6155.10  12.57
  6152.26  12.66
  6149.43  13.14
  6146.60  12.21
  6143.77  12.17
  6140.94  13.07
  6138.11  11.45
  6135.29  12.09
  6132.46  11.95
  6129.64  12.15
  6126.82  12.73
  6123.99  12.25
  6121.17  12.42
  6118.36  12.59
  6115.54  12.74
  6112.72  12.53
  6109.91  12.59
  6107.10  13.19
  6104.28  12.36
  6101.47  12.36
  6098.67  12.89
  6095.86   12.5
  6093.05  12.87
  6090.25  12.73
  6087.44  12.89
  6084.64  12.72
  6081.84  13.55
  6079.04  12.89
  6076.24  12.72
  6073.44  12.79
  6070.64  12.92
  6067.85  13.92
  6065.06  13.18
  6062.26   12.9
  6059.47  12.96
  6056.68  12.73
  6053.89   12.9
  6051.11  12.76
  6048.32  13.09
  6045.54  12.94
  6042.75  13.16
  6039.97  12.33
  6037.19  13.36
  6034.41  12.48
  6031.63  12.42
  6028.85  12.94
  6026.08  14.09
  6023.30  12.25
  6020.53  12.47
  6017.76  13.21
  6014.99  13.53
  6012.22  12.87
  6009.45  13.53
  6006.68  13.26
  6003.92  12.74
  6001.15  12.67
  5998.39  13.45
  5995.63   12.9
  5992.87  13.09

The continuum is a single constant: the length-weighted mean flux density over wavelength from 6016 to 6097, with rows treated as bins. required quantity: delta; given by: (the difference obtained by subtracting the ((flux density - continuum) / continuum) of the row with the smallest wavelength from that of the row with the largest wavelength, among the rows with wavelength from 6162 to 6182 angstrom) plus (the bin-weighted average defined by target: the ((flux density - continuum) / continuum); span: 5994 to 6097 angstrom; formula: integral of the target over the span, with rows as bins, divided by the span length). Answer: 0.03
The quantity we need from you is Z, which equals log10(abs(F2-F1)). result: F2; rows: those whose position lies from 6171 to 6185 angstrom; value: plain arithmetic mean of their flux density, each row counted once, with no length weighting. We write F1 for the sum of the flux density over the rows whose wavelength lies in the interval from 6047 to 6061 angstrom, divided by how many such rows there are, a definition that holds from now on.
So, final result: -0.81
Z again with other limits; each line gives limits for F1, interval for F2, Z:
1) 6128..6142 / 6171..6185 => -0.23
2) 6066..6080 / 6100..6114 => -0.35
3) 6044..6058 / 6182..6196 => -0.75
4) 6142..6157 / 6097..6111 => -0.89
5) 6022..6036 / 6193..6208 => -0.56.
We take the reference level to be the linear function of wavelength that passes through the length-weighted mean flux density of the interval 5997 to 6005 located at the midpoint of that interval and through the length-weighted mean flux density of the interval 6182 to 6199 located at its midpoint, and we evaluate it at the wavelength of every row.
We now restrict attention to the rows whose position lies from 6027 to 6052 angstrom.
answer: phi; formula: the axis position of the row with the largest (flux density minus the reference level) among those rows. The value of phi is 6037.19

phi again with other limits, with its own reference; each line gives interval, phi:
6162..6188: 6183.51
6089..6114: 6107.10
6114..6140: 6126.82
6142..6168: 6157.93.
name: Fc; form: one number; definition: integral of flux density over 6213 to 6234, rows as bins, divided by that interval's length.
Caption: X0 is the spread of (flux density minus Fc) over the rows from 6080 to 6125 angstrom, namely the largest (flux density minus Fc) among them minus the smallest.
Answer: 1.3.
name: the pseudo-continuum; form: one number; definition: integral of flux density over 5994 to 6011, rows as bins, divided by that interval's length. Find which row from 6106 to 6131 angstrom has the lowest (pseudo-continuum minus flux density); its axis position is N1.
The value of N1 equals 6107.10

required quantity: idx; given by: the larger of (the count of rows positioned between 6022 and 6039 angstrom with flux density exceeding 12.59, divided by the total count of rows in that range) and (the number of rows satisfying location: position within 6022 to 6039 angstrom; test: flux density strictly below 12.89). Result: 3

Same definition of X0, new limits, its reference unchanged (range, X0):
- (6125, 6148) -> 1.6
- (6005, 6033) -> 1.8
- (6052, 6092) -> 1.2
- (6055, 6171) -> 2.5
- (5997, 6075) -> 1.8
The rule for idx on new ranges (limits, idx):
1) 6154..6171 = 5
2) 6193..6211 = 5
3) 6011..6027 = 3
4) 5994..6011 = 2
